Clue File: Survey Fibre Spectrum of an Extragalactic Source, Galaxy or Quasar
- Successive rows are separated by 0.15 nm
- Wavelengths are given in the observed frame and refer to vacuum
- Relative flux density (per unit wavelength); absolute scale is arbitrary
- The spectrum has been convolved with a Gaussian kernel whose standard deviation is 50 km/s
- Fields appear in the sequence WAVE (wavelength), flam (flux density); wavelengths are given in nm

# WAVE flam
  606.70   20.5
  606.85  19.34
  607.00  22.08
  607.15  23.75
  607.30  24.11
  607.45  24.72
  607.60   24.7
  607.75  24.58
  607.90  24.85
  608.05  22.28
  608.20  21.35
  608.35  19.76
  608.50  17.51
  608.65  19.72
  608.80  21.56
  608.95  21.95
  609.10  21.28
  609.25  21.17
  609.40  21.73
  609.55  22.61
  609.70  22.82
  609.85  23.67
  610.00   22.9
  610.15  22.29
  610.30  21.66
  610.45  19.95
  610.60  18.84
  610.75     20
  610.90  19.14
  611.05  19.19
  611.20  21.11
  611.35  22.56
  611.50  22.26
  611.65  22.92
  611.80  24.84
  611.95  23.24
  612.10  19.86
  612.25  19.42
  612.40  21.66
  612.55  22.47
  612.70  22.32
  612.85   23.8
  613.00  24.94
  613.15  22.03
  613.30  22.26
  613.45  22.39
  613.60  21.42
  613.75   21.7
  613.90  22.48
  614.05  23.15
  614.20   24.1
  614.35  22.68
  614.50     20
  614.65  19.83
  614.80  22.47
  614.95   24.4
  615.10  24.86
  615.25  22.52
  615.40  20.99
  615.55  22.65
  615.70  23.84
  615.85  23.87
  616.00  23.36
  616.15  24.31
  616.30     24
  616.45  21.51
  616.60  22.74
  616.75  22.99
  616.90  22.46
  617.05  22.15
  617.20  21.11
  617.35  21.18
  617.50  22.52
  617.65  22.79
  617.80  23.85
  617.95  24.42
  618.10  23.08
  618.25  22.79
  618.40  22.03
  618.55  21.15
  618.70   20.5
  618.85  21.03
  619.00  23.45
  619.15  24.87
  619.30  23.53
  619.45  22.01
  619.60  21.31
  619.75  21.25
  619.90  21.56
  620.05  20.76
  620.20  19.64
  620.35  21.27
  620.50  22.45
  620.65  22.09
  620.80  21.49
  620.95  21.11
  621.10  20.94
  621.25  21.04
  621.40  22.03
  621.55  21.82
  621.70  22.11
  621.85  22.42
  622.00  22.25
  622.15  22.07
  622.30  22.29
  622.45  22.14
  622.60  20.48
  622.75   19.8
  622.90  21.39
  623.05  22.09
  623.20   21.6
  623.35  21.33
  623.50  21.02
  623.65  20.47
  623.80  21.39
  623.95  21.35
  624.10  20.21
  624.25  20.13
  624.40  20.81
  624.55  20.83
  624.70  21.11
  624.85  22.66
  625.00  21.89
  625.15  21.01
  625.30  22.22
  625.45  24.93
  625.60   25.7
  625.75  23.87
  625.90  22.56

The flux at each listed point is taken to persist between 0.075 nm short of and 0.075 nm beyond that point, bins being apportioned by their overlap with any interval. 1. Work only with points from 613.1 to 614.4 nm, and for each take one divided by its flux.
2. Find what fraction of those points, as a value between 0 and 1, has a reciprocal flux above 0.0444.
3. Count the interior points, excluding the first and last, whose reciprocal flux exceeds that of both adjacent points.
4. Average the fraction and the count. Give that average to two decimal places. 0.83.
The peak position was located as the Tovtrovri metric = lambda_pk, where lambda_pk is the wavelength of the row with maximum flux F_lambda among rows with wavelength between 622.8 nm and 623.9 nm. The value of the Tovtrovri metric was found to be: 623.05 nm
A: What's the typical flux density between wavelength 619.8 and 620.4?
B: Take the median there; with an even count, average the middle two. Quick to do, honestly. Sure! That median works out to 21.0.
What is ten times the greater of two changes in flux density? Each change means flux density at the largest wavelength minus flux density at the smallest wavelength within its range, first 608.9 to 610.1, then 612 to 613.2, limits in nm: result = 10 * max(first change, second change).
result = 22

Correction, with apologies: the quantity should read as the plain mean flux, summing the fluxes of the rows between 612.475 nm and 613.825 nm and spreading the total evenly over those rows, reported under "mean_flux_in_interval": 22.6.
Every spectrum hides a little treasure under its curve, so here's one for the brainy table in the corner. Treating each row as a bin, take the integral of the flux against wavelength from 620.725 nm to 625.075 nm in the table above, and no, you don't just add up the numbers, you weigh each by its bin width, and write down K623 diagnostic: 93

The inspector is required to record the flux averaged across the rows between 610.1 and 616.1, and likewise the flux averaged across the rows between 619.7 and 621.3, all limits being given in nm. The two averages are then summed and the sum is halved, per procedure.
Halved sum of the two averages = 21.7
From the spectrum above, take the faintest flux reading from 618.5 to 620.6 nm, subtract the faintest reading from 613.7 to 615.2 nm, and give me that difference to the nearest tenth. -0.2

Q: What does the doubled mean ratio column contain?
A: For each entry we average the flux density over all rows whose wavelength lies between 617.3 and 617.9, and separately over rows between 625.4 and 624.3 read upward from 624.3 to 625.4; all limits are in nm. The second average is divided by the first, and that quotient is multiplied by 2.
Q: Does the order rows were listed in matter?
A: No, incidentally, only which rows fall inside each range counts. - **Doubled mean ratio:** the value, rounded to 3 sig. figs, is 1.90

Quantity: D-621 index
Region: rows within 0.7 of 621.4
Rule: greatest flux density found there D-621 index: 22.42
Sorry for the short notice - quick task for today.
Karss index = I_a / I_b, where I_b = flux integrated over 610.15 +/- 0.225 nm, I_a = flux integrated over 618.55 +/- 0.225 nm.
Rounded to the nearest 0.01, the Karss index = 0.95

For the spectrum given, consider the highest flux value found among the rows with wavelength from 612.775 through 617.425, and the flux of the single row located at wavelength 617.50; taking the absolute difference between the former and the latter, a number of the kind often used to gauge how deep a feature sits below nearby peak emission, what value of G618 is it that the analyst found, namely 2.4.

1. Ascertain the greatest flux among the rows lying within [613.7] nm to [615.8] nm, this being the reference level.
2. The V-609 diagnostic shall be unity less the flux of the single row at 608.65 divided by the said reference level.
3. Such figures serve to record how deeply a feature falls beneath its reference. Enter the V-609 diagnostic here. 0.21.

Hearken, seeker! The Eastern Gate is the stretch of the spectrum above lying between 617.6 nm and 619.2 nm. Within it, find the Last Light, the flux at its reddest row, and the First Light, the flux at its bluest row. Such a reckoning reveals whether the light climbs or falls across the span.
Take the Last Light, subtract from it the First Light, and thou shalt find 2.1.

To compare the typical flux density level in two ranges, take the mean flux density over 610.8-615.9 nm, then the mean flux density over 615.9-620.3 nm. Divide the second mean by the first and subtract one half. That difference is 0.50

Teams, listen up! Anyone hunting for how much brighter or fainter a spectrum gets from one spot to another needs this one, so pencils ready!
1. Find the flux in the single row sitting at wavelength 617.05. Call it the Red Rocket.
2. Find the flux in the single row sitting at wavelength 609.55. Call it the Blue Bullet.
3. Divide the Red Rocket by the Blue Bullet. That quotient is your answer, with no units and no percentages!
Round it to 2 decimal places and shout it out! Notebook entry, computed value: 0.98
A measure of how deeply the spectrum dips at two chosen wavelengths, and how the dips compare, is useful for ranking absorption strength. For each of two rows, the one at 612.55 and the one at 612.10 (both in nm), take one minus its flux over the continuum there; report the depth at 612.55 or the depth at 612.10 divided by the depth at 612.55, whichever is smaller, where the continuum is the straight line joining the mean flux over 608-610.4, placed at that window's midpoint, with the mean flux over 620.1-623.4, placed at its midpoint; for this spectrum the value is -2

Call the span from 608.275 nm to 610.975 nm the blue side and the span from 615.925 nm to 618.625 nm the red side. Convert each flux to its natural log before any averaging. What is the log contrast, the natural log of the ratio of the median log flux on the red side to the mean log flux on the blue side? 0.027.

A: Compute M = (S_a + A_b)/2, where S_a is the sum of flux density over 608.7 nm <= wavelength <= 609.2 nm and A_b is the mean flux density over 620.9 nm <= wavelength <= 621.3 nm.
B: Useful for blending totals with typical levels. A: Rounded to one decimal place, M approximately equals 42.9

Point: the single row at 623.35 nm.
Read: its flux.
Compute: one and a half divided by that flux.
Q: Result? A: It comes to 0.070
